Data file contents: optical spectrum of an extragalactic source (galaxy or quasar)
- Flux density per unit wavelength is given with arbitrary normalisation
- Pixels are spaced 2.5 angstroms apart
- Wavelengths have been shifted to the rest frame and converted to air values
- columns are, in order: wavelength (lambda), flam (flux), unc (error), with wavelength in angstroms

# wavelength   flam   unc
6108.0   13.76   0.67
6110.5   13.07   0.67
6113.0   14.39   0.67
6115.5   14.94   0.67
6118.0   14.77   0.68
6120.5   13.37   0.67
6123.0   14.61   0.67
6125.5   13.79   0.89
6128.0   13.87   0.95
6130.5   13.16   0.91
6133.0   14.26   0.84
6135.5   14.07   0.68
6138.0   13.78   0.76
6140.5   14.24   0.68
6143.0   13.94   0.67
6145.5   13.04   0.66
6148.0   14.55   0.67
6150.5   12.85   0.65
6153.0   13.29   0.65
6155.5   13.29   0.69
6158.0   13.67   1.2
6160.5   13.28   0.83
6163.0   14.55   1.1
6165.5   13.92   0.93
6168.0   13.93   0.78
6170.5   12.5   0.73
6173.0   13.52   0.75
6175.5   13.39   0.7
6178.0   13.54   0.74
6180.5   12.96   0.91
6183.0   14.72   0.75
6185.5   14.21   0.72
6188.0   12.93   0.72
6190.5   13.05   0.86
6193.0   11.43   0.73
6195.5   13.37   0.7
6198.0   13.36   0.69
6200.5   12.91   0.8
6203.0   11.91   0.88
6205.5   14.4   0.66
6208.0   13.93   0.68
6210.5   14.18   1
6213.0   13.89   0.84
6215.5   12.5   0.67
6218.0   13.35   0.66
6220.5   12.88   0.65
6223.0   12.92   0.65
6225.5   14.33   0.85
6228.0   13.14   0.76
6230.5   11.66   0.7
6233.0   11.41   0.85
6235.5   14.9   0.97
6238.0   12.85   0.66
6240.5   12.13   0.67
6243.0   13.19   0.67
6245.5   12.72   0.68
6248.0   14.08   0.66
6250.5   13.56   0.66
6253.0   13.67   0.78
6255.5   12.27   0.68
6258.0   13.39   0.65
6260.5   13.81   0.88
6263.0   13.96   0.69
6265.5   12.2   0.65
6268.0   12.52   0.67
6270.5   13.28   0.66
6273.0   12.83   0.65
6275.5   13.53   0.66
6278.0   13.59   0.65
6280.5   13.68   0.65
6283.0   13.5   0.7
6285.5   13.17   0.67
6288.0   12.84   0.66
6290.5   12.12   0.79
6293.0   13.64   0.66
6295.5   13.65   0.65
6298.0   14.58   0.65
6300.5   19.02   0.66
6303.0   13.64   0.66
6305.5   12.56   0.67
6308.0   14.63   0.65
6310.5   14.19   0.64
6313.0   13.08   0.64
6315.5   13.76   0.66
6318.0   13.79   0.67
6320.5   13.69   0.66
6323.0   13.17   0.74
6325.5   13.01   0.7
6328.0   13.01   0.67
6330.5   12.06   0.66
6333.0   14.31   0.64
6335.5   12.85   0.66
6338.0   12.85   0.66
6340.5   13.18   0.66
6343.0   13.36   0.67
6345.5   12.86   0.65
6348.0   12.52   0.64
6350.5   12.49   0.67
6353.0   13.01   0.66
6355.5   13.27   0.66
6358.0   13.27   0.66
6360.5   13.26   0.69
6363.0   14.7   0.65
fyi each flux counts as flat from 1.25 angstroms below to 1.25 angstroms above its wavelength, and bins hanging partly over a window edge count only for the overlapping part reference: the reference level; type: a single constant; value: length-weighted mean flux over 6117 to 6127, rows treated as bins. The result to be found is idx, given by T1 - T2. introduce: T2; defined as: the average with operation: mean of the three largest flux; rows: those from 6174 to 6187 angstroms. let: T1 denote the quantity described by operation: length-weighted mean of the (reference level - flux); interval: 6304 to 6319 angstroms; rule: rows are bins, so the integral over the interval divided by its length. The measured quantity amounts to -13.7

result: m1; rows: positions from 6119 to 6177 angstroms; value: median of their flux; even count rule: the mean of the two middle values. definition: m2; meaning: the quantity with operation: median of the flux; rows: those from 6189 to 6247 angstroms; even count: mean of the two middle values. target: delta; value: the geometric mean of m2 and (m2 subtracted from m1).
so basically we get 3.1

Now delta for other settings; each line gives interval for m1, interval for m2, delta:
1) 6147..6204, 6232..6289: 1.0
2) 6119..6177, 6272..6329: 1.6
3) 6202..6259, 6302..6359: 0.5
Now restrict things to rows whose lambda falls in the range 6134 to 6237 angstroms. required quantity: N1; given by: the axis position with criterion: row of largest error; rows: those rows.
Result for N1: 6158.0 angstroms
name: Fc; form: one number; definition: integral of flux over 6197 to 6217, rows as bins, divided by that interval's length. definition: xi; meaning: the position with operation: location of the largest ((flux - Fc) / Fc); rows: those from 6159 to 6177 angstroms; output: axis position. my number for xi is 6163.0 angstroms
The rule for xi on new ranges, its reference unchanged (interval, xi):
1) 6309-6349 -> 6333.0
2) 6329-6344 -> 6333.0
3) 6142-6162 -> 6148.0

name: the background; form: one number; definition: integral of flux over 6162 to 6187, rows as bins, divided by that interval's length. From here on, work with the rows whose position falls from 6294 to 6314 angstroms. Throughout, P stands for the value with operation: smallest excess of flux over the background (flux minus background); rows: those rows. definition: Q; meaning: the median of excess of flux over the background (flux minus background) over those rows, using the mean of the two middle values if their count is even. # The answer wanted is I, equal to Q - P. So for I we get 1.4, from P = -1.15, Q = 0.2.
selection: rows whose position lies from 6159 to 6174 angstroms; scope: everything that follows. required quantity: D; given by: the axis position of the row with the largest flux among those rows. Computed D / 6163.0 angstroms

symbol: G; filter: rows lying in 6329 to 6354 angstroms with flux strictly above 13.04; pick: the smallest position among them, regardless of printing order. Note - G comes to 6333.0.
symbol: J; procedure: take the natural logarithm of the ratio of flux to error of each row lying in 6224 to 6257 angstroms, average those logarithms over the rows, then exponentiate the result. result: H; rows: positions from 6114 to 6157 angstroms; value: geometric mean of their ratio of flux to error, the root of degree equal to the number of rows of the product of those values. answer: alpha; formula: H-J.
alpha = 1.4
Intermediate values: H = 19.2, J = 17.8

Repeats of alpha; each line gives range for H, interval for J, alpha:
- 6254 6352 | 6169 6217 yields 2.5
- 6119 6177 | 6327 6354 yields -2.0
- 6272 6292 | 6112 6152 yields 0.2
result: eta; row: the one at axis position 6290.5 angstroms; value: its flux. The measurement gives 12.12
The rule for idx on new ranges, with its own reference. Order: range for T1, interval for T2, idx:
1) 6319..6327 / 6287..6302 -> -14.9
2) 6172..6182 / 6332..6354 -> -12.9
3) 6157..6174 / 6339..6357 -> -12.8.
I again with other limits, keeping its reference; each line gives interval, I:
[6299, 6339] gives 1.3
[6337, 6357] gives 0.4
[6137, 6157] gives 0.7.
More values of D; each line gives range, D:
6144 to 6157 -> 6148.0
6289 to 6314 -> 6300.5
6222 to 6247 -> 6235.5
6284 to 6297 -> 6295.5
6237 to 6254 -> 6248.0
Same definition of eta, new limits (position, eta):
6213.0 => 13.89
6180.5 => 12.96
